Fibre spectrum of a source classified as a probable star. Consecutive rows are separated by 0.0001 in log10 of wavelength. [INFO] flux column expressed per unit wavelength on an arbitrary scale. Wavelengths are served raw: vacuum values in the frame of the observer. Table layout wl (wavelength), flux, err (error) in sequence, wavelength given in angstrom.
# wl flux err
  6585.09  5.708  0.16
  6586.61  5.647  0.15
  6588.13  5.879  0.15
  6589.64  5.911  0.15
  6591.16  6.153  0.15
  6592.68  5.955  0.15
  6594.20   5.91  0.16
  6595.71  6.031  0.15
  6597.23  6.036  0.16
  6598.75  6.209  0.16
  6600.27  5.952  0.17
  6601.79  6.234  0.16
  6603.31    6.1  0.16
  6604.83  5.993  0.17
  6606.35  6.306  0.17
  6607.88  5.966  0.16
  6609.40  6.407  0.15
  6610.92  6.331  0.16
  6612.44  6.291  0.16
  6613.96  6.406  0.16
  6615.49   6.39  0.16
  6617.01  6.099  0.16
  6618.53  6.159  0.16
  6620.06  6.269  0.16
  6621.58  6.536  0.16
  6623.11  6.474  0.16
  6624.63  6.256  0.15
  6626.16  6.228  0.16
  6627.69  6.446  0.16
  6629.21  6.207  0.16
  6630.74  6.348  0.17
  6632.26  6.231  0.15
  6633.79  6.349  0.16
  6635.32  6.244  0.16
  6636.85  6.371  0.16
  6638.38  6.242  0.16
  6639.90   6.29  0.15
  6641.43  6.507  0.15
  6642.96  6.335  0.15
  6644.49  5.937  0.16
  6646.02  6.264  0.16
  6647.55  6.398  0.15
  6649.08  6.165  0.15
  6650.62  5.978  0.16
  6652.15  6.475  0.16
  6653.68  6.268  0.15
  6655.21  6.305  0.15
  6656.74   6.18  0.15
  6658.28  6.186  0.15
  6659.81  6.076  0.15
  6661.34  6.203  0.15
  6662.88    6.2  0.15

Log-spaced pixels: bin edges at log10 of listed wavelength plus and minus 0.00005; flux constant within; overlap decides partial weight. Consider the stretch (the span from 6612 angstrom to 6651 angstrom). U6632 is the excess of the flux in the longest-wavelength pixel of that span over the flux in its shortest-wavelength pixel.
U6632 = -0.31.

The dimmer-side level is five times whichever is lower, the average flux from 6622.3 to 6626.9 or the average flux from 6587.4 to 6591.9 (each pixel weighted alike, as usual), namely 29.9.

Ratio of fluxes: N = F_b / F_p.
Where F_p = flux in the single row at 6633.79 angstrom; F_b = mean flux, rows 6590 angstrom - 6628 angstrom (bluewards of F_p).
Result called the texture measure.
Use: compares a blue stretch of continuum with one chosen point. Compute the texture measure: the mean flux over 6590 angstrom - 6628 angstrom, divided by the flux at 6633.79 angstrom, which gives 0.98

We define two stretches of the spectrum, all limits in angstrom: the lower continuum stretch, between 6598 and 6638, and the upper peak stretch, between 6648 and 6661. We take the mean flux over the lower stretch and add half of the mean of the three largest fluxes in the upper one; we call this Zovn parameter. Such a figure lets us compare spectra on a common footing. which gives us 9.44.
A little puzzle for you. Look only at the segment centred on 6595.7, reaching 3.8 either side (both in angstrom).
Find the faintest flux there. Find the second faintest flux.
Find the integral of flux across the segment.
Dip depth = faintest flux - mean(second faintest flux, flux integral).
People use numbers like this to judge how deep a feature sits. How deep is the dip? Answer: -20.0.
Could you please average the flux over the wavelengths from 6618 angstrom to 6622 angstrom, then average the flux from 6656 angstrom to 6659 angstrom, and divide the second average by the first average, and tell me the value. 0.978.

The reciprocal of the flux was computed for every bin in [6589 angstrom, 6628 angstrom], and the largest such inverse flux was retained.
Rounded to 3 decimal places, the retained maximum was 0.169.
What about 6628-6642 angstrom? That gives 0.161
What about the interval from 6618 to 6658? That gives 0.168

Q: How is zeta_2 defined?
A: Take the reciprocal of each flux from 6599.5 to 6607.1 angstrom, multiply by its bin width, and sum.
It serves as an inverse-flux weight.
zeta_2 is 1.243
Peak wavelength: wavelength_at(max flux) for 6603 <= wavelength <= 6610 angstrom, 6609.40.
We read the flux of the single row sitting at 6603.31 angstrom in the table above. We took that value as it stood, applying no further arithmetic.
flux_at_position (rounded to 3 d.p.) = 6.100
